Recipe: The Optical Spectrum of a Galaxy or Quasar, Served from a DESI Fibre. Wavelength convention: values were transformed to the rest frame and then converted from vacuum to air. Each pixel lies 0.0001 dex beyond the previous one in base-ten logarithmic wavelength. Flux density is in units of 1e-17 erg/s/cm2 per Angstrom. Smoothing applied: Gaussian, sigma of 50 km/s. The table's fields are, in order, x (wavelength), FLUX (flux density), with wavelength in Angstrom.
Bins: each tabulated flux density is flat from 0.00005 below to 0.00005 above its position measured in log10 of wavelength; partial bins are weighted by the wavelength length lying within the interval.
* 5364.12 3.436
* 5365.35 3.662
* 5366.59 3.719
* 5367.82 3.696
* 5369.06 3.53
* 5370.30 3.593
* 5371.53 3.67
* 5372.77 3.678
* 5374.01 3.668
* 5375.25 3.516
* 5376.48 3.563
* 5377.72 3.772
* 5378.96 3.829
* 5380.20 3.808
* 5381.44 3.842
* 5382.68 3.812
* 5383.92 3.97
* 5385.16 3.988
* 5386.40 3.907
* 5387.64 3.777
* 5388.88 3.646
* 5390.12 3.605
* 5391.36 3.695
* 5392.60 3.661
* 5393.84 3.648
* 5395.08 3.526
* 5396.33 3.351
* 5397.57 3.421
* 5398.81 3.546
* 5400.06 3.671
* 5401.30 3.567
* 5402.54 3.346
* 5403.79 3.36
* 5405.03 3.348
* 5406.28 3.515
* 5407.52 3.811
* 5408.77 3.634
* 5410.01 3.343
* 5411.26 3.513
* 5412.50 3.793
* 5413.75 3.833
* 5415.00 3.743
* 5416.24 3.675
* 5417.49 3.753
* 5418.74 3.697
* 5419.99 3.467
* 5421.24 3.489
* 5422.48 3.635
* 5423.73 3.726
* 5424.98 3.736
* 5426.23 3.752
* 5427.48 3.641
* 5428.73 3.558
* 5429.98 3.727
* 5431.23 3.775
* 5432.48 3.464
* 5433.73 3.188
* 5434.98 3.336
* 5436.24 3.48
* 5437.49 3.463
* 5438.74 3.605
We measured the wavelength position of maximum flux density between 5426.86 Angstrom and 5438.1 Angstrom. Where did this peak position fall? 5431.23 Angstrom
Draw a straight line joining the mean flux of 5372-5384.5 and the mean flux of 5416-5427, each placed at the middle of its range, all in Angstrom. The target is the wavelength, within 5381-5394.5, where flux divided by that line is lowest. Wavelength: 5390.12 Angstrom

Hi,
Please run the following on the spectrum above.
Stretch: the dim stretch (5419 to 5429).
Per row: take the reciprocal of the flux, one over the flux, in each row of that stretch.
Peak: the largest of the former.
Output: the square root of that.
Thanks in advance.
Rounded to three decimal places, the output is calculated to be 0.537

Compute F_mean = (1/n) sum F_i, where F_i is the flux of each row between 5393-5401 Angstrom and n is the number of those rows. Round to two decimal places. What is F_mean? 3.53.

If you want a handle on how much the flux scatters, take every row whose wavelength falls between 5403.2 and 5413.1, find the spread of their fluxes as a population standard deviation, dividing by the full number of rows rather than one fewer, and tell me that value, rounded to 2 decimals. 0.18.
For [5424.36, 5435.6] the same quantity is 0.20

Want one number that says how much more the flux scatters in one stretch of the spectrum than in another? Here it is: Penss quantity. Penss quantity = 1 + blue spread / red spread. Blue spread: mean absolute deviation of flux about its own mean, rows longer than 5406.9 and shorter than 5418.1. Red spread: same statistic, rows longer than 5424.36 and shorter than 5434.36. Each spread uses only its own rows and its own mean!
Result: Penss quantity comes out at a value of 1.80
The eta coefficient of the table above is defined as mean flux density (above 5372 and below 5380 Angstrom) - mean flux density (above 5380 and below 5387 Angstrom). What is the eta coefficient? -0.22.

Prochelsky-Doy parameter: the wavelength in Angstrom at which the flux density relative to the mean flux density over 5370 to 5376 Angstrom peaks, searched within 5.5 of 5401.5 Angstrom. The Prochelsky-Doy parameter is 5400.06 Angstrom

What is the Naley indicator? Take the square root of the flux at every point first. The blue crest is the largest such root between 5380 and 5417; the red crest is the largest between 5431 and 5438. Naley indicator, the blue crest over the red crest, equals 1.03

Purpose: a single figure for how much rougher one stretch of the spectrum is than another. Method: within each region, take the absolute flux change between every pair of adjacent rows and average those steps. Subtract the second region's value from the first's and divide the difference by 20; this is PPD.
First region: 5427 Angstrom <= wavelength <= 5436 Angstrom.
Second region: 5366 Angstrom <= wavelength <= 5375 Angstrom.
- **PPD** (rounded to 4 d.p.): 0.0057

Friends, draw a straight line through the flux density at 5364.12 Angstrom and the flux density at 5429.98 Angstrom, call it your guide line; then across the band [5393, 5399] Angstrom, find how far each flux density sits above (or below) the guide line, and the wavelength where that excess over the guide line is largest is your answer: 5393.84 Angstrom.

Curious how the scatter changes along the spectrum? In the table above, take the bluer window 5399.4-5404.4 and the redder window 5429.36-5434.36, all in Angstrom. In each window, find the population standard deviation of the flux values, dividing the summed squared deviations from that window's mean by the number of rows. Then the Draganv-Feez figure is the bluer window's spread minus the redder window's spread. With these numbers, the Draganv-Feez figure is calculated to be -0.096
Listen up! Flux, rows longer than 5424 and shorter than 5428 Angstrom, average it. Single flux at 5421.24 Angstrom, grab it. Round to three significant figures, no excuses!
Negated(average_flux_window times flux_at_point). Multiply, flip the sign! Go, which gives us -12.9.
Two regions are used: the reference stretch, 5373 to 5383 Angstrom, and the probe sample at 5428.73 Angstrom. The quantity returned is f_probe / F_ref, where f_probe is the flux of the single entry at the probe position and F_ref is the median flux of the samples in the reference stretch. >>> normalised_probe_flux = 0.94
